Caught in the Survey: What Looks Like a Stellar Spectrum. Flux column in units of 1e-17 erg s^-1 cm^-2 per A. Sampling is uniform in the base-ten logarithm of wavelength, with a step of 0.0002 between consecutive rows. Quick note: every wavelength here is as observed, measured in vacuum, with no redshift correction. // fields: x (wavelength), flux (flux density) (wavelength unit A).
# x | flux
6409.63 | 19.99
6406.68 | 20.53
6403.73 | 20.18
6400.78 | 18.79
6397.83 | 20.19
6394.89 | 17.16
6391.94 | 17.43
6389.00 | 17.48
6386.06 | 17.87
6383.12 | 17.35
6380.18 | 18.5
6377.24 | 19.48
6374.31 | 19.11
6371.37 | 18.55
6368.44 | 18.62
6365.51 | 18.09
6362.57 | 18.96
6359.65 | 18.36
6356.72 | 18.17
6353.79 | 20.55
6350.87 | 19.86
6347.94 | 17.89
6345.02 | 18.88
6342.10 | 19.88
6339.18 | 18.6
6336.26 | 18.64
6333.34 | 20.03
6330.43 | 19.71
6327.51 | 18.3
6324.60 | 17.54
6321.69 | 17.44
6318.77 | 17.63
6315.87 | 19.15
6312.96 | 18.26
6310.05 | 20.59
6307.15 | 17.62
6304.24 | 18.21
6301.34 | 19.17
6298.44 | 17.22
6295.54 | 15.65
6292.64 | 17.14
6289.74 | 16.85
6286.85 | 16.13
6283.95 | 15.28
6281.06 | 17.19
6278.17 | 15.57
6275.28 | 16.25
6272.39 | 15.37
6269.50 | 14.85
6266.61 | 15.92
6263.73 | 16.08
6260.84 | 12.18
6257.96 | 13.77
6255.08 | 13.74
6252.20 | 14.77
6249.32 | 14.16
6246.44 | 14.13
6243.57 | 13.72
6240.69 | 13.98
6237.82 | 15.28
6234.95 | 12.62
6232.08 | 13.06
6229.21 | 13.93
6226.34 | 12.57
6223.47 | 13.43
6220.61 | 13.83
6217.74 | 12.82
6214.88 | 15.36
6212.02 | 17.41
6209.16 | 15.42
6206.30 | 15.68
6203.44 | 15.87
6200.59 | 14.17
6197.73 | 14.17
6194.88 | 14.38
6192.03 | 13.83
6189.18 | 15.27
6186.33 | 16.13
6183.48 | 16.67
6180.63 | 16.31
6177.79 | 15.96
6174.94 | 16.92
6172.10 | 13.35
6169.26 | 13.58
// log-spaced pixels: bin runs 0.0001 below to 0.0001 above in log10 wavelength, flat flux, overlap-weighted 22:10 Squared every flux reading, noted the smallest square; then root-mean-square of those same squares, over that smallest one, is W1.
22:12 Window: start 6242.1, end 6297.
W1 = 1.59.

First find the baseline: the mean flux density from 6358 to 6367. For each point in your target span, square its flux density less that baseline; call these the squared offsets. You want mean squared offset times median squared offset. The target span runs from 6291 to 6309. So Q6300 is 2.4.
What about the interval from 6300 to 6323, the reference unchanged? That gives 0.6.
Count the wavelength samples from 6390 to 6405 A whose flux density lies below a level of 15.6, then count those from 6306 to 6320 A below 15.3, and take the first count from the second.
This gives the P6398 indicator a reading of 0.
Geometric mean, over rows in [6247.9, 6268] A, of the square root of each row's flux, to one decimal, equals 3.8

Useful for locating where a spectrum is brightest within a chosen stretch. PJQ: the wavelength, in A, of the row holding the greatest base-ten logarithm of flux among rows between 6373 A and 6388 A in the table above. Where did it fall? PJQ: 6377.24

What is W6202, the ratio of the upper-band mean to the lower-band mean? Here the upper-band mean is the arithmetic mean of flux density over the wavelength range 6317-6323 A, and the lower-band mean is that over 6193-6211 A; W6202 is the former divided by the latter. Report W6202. 1.2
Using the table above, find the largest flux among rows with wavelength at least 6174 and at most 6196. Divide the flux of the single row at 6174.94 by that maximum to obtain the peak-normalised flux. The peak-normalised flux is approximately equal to 1.00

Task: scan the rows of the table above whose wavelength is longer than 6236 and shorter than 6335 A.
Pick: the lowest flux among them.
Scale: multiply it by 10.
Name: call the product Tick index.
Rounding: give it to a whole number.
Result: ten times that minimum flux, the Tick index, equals 122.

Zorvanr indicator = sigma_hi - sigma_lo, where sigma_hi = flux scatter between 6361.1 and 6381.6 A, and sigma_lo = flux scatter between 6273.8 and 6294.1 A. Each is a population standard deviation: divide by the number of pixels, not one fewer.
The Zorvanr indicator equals -0.27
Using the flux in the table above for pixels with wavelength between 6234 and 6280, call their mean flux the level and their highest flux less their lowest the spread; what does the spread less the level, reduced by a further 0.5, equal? -11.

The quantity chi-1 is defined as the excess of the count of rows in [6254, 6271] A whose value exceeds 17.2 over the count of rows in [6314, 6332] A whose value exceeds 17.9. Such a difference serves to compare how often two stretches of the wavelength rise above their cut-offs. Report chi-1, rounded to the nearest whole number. -3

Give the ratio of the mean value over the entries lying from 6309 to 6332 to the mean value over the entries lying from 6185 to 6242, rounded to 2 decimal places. 1.28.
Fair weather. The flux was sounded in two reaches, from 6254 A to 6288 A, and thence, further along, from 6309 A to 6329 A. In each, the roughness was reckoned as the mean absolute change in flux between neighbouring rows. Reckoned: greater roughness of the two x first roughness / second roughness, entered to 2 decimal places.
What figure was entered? 1.49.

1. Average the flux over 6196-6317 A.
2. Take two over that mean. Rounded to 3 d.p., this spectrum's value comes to 0.130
